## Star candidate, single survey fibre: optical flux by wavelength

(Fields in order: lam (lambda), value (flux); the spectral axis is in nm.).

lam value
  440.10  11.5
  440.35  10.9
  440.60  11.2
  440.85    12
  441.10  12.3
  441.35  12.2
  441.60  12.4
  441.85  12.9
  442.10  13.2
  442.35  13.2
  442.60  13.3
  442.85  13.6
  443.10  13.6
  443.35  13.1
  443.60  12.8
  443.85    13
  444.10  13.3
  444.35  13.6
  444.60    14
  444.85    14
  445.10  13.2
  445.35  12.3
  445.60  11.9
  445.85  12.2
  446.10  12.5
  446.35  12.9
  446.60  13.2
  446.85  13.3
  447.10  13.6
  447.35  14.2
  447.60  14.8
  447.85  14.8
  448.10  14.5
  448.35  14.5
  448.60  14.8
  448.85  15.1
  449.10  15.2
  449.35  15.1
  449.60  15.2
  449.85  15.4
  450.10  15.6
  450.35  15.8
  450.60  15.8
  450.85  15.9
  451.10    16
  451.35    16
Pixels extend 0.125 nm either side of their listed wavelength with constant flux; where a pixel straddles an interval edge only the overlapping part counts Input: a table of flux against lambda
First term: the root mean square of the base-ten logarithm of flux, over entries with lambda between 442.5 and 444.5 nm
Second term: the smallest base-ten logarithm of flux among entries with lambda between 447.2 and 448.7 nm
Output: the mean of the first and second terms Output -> 1.14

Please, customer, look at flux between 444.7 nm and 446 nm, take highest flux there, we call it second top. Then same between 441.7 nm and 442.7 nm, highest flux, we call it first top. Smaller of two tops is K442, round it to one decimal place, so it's 13.3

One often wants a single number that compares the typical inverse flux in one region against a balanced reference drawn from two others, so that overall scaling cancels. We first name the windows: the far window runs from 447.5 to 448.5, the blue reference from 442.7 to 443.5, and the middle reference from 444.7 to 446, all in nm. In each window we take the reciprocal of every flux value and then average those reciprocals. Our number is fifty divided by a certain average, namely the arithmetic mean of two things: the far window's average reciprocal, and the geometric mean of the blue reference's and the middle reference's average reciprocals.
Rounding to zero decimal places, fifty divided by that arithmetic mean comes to 690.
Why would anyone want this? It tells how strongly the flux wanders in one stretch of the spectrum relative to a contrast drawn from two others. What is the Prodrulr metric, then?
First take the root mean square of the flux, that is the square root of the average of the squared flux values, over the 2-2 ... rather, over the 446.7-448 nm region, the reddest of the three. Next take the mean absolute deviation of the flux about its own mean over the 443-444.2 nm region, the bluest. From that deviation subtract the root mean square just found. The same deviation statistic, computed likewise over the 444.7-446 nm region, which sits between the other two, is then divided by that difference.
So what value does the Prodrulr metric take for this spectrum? -0.051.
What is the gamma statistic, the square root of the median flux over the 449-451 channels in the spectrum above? 3.94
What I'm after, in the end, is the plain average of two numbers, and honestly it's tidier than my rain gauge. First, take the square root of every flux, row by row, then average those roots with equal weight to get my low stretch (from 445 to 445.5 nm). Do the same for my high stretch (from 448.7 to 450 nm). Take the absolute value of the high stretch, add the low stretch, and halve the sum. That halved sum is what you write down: 3.73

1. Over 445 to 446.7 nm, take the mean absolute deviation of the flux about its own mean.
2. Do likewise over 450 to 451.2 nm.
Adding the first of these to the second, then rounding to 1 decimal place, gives 0.5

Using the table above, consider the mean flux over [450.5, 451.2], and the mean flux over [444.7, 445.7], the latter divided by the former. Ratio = 0.81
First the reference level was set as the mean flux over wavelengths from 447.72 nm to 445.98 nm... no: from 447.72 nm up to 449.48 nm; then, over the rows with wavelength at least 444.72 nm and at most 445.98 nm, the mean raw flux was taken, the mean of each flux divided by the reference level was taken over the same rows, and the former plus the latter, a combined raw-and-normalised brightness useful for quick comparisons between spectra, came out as 13.6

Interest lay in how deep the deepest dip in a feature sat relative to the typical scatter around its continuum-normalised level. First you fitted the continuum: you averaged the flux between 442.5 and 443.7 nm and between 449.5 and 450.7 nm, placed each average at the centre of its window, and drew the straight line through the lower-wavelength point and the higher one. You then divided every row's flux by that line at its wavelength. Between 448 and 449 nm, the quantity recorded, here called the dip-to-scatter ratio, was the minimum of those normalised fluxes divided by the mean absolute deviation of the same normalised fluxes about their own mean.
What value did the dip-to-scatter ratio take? 100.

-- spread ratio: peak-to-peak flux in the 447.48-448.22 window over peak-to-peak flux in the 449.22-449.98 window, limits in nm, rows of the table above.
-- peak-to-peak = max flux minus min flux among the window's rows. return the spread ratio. 1.0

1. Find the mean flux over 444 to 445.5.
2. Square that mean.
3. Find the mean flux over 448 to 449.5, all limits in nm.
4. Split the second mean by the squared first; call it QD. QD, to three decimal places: 0.083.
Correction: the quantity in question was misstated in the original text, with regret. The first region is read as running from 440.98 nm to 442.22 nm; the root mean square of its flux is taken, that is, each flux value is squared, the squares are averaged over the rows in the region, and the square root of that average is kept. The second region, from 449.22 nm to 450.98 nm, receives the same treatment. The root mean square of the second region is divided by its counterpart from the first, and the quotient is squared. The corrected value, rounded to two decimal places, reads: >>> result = 1.52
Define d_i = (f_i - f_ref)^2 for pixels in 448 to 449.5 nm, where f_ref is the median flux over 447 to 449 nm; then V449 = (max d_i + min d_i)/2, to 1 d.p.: 0.2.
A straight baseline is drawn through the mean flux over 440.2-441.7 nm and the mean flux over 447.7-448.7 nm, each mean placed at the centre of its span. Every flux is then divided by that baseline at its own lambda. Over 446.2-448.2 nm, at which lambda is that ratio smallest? 446.35 nm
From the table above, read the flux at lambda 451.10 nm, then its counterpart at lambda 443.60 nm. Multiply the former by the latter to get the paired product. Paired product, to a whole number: 205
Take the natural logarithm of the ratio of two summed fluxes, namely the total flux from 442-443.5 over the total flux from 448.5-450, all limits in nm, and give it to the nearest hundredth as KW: -0.13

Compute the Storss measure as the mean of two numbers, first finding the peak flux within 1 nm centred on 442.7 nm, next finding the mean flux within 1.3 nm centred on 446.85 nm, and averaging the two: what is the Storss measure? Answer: 13.5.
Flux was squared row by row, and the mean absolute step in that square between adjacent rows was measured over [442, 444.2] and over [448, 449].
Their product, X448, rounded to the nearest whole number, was 33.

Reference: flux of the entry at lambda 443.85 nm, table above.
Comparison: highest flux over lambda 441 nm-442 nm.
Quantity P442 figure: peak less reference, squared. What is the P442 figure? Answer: 0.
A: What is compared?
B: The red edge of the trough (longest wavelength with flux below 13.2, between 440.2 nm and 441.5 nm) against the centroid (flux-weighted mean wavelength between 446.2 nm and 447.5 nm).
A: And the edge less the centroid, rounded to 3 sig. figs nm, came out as -5.51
